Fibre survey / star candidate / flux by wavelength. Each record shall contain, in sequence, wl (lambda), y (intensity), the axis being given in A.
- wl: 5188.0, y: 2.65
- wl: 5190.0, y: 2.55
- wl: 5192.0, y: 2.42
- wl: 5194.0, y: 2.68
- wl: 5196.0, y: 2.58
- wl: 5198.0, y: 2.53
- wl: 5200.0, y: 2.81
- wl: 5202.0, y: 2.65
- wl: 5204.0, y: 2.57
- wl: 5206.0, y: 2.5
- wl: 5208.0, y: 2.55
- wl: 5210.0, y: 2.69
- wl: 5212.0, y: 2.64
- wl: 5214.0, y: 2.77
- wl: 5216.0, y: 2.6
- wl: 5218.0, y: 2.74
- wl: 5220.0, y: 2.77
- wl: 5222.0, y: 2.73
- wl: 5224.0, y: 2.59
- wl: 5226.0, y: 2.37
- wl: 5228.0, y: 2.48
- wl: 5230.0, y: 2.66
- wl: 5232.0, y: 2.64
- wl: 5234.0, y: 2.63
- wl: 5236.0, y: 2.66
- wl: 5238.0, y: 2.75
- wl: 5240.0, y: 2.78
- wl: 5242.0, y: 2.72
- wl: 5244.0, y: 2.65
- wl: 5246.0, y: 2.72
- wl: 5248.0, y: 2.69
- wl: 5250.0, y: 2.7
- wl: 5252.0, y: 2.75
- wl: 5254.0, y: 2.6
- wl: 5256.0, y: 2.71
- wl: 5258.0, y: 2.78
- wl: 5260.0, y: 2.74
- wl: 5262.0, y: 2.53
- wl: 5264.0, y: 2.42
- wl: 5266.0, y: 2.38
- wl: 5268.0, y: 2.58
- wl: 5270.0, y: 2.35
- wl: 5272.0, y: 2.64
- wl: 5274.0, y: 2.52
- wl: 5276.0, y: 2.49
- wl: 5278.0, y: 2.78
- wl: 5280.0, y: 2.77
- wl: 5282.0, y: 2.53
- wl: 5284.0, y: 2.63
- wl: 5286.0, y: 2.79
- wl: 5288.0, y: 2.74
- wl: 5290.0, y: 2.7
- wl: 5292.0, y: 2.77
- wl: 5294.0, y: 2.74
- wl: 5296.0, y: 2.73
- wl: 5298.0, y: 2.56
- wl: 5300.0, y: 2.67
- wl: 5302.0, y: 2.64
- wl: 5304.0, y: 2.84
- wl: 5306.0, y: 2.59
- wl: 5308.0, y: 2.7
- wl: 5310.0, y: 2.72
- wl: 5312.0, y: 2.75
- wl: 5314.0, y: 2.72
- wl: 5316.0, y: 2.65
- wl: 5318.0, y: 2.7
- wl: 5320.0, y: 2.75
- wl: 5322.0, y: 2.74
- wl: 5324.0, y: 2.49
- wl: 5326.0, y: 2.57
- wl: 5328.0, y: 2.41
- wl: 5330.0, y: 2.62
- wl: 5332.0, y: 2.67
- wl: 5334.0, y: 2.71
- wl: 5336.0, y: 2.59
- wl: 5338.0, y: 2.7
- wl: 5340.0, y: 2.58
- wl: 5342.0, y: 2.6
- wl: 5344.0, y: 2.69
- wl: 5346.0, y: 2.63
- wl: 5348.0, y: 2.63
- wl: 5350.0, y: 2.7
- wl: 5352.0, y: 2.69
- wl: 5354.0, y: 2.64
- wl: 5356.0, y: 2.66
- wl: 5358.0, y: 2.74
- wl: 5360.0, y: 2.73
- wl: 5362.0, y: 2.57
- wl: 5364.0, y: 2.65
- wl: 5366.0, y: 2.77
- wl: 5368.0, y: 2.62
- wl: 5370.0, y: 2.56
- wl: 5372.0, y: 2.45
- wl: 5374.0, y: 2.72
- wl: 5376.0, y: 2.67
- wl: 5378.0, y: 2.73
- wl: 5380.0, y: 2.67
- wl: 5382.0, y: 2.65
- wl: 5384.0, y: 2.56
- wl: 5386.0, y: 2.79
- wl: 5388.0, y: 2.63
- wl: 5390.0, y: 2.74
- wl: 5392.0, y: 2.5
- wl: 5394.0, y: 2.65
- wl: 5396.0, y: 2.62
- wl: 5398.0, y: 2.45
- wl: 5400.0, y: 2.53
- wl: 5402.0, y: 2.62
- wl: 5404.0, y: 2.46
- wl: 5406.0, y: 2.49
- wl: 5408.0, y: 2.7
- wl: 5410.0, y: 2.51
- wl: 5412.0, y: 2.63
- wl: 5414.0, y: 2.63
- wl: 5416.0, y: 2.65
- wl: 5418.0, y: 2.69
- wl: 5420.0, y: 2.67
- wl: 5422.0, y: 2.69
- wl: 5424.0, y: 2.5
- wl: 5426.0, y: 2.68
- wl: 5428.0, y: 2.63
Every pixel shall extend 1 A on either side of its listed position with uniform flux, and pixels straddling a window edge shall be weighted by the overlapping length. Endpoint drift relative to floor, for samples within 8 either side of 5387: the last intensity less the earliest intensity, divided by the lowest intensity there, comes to -0.01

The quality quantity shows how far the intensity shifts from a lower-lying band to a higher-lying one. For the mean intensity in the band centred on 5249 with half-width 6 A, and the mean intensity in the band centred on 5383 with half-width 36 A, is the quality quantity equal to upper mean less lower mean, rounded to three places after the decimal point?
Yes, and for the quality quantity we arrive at -0.054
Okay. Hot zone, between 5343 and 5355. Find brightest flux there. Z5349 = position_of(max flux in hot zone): 5350.0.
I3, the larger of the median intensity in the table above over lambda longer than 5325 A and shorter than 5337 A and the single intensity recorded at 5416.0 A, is 2.65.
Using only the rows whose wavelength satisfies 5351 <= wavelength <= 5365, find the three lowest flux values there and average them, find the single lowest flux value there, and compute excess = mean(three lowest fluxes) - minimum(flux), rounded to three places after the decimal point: 0.050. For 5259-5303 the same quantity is 0.033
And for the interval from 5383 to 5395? 0.063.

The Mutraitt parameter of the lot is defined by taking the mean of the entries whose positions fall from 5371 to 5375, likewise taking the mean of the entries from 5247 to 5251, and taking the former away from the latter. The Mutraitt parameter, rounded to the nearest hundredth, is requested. 0.11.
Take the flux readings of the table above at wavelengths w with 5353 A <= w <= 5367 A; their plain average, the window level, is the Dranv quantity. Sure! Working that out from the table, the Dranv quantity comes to 2.68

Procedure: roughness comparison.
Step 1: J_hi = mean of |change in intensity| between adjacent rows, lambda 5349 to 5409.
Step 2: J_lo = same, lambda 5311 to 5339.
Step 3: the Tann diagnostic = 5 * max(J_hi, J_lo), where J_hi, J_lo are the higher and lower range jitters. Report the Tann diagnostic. 0.53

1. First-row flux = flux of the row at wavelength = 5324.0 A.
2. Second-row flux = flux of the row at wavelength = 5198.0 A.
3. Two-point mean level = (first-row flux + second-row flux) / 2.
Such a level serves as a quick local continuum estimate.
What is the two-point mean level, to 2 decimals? 2.51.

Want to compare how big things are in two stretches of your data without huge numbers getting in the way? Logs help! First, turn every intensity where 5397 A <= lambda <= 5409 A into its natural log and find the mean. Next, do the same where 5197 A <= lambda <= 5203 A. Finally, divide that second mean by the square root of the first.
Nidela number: 1.01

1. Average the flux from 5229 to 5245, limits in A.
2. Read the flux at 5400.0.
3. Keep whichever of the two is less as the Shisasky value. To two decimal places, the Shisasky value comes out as 2.53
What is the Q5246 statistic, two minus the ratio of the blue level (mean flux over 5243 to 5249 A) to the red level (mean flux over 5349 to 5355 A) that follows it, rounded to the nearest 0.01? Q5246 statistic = 1.00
